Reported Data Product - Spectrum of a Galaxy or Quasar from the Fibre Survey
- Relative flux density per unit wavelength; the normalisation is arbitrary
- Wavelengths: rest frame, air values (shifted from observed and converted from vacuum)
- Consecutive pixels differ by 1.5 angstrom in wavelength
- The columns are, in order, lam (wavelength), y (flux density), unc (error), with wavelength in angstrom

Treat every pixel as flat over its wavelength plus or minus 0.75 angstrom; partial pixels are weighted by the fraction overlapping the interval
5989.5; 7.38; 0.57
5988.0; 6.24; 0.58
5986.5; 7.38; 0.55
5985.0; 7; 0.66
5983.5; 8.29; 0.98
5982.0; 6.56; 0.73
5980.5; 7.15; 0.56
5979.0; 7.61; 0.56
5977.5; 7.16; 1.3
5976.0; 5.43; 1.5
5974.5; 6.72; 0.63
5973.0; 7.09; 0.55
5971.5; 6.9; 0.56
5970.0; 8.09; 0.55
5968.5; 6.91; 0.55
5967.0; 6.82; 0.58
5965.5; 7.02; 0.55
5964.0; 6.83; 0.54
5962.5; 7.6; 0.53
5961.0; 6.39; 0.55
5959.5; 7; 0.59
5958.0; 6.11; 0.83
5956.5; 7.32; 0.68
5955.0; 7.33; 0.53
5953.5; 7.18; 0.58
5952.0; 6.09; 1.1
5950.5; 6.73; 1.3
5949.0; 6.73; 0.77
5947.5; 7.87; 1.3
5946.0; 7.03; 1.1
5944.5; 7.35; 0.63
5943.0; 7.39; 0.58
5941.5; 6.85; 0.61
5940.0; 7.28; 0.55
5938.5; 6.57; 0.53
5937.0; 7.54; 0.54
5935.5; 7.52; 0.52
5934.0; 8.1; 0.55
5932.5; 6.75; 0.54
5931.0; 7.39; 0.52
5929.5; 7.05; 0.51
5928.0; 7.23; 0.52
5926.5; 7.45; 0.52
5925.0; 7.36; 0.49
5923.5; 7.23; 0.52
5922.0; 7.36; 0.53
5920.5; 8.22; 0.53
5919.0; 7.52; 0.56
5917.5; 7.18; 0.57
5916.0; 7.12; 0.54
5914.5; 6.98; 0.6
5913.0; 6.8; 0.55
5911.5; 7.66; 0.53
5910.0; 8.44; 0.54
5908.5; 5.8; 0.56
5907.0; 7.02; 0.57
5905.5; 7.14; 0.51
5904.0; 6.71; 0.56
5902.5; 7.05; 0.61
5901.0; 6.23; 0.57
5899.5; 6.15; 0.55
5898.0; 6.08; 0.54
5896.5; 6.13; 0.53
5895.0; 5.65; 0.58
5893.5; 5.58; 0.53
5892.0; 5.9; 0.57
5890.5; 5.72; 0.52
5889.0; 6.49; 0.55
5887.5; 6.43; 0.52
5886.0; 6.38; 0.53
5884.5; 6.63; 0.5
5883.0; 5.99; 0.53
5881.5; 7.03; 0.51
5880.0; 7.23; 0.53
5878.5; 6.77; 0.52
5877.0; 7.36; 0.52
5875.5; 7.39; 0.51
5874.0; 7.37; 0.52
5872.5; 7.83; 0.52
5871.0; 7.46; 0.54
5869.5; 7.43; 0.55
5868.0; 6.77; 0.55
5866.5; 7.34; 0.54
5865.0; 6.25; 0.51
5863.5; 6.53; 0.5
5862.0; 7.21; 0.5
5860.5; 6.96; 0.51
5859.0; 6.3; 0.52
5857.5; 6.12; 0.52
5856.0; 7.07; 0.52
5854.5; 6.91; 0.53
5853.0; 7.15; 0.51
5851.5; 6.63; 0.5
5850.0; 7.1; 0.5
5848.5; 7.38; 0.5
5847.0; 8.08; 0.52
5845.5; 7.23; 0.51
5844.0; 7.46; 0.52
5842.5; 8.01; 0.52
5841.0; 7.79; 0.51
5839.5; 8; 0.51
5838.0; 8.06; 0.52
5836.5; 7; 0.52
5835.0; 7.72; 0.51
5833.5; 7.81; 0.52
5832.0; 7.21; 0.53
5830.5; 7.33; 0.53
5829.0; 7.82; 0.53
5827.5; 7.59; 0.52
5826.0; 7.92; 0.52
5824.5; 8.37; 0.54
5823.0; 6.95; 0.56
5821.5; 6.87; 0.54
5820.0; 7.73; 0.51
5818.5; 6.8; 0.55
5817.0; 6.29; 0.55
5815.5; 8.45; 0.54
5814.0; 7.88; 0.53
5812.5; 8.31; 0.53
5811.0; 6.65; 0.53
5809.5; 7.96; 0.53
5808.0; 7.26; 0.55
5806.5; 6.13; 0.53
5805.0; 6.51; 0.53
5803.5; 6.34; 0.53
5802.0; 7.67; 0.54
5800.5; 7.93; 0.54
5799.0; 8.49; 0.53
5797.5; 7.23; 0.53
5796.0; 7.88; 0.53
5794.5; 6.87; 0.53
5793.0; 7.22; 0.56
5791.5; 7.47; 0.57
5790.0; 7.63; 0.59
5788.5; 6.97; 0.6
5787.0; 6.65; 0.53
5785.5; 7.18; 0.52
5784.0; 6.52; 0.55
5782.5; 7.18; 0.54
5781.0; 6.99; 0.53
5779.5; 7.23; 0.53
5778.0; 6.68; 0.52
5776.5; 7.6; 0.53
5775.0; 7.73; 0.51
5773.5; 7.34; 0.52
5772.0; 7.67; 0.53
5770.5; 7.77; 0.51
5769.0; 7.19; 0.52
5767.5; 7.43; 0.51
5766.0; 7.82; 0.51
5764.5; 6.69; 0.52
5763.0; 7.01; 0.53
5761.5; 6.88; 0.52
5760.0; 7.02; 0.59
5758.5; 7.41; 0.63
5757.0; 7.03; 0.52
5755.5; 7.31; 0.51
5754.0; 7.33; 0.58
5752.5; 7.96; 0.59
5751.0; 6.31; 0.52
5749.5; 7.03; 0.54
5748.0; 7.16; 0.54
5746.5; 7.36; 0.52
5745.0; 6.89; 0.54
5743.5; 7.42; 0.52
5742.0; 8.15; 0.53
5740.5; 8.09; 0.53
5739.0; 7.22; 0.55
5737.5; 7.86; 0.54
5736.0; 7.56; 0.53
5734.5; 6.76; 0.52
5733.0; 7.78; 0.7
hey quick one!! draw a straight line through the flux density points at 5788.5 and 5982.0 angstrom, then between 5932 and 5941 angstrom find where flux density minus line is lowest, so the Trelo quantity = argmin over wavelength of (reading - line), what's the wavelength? 5938.5 angstrom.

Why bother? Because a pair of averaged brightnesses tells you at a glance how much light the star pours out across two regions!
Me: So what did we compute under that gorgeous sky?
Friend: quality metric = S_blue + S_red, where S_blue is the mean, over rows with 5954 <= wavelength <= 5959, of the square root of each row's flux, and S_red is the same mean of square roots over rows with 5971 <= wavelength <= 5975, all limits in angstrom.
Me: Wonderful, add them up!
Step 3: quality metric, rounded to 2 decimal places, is 5.26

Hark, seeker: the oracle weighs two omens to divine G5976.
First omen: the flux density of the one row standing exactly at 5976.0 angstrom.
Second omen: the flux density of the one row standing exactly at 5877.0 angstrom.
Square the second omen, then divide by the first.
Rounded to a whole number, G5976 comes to 10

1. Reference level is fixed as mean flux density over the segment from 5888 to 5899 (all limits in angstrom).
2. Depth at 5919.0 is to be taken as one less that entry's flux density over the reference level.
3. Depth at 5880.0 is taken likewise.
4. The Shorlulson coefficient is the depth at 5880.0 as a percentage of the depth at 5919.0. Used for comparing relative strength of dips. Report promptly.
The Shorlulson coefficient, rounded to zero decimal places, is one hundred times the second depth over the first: 82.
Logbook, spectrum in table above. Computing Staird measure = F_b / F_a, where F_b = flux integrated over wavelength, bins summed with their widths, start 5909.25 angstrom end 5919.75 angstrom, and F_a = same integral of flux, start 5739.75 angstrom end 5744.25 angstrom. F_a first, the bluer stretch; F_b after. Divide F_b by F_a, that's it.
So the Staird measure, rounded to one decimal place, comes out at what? 2.2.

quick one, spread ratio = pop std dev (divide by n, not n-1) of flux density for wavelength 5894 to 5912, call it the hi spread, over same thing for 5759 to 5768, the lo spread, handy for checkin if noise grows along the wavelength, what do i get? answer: 2.1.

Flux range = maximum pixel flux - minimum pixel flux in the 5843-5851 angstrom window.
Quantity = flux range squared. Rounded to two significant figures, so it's 0.96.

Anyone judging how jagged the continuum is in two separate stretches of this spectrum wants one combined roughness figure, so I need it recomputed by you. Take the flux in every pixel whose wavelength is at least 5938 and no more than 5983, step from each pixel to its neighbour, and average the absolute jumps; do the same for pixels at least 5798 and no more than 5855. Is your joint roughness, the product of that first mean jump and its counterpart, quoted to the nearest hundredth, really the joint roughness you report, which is 0.40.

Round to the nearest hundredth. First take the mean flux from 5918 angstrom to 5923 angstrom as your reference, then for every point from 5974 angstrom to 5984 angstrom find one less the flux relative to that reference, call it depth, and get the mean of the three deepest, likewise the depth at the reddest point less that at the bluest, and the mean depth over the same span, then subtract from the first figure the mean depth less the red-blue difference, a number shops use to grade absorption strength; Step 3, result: -0.11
